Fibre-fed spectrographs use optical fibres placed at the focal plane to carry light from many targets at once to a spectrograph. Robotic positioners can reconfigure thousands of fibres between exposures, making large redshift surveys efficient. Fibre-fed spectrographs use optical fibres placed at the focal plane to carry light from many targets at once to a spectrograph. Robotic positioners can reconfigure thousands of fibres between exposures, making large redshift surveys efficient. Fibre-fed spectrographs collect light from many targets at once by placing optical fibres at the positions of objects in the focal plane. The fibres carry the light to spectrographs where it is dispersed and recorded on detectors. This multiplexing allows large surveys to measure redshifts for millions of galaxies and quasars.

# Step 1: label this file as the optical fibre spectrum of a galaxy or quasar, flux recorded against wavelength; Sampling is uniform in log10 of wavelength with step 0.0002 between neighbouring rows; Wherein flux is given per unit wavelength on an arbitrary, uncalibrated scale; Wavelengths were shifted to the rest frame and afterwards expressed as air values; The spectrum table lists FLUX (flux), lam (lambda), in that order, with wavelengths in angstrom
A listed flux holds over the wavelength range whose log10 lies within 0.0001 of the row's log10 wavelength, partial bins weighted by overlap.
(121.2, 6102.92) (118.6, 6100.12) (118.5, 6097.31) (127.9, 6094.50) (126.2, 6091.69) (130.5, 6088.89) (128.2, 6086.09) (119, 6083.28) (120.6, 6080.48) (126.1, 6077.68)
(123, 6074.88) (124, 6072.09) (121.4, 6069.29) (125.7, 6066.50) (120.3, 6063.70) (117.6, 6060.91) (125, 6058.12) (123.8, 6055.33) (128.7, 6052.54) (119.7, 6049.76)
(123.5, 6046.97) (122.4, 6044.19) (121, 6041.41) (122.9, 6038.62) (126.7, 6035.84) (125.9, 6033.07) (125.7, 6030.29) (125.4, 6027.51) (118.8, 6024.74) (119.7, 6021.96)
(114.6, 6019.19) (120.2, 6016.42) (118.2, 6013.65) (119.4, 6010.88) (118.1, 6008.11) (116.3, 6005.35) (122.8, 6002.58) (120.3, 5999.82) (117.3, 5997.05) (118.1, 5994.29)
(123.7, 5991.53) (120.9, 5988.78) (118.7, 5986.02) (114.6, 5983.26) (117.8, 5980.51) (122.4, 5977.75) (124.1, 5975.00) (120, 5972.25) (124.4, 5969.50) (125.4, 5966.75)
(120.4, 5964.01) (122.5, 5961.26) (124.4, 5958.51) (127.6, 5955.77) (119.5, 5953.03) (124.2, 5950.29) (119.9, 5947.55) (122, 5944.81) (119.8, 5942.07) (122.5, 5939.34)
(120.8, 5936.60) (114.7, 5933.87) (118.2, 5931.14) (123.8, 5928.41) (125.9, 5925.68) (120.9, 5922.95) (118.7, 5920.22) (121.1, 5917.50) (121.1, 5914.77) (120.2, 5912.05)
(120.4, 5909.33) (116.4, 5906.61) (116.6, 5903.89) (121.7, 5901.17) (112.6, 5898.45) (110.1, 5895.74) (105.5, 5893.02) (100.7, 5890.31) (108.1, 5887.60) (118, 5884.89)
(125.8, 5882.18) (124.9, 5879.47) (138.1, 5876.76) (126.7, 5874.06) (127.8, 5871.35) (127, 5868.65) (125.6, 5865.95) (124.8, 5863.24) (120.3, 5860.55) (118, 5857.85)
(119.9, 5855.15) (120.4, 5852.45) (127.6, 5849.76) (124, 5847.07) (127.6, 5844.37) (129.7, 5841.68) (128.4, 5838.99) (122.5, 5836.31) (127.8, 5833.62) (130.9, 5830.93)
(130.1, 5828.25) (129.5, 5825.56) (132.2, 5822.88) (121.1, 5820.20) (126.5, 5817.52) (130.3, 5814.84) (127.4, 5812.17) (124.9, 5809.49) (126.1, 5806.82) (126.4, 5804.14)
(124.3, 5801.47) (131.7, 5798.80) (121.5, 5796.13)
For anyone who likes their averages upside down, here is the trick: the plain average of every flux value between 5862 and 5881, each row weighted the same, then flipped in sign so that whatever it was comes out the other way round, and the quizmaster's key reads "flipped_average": -127.8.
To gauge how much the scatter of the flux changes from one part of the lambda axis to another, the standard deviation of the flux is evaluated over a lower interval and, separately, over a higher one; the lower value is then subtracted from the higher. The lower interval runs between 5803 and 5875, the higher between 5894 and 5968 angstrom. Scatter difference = 0.25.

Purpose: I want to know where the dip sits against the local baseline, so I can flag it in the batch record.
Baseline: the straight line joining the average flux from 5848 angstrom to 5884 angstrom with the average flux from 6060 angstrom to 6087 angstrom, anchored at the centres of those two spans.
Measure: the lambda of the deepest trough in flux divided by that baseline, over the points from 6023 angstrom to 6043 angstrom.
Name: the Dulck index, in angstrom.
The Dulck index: 6024.74 angstrom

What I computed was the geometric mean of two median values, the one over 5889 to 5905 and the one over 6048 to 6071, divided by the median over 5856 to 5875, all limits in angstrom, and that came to 0.93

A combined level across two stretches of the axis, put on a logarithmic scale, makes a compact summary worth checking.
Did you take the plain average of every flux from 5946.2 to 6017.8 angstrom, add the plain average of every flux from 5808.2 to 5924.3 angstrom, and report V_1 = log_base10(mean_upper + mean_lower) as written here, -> 2.39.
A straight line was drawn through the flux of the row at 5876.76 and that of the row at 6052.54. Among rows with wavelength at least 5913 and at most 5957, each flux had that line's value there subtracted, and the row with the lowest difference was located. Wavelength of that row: 5933.87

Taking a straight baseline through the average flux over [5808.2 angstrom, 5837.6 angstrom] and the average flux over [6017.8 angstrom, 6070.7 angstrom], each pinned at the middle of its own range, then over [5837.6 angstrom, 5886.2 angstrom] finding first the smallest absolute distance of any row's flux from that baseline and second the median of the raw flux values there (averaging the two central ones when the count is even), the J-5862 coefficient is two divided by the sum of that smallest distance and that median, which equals 0.0159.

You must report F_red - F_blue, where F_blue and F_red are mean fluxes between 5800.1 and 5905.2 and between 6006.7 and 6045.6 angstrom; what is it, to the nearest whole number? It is -2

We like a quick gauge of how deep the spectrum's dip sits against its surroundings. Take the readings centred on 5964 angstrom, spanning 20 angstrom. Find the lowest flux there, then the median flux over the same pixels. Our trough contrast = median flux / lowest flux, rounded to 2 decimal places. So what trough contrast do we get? 1.04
